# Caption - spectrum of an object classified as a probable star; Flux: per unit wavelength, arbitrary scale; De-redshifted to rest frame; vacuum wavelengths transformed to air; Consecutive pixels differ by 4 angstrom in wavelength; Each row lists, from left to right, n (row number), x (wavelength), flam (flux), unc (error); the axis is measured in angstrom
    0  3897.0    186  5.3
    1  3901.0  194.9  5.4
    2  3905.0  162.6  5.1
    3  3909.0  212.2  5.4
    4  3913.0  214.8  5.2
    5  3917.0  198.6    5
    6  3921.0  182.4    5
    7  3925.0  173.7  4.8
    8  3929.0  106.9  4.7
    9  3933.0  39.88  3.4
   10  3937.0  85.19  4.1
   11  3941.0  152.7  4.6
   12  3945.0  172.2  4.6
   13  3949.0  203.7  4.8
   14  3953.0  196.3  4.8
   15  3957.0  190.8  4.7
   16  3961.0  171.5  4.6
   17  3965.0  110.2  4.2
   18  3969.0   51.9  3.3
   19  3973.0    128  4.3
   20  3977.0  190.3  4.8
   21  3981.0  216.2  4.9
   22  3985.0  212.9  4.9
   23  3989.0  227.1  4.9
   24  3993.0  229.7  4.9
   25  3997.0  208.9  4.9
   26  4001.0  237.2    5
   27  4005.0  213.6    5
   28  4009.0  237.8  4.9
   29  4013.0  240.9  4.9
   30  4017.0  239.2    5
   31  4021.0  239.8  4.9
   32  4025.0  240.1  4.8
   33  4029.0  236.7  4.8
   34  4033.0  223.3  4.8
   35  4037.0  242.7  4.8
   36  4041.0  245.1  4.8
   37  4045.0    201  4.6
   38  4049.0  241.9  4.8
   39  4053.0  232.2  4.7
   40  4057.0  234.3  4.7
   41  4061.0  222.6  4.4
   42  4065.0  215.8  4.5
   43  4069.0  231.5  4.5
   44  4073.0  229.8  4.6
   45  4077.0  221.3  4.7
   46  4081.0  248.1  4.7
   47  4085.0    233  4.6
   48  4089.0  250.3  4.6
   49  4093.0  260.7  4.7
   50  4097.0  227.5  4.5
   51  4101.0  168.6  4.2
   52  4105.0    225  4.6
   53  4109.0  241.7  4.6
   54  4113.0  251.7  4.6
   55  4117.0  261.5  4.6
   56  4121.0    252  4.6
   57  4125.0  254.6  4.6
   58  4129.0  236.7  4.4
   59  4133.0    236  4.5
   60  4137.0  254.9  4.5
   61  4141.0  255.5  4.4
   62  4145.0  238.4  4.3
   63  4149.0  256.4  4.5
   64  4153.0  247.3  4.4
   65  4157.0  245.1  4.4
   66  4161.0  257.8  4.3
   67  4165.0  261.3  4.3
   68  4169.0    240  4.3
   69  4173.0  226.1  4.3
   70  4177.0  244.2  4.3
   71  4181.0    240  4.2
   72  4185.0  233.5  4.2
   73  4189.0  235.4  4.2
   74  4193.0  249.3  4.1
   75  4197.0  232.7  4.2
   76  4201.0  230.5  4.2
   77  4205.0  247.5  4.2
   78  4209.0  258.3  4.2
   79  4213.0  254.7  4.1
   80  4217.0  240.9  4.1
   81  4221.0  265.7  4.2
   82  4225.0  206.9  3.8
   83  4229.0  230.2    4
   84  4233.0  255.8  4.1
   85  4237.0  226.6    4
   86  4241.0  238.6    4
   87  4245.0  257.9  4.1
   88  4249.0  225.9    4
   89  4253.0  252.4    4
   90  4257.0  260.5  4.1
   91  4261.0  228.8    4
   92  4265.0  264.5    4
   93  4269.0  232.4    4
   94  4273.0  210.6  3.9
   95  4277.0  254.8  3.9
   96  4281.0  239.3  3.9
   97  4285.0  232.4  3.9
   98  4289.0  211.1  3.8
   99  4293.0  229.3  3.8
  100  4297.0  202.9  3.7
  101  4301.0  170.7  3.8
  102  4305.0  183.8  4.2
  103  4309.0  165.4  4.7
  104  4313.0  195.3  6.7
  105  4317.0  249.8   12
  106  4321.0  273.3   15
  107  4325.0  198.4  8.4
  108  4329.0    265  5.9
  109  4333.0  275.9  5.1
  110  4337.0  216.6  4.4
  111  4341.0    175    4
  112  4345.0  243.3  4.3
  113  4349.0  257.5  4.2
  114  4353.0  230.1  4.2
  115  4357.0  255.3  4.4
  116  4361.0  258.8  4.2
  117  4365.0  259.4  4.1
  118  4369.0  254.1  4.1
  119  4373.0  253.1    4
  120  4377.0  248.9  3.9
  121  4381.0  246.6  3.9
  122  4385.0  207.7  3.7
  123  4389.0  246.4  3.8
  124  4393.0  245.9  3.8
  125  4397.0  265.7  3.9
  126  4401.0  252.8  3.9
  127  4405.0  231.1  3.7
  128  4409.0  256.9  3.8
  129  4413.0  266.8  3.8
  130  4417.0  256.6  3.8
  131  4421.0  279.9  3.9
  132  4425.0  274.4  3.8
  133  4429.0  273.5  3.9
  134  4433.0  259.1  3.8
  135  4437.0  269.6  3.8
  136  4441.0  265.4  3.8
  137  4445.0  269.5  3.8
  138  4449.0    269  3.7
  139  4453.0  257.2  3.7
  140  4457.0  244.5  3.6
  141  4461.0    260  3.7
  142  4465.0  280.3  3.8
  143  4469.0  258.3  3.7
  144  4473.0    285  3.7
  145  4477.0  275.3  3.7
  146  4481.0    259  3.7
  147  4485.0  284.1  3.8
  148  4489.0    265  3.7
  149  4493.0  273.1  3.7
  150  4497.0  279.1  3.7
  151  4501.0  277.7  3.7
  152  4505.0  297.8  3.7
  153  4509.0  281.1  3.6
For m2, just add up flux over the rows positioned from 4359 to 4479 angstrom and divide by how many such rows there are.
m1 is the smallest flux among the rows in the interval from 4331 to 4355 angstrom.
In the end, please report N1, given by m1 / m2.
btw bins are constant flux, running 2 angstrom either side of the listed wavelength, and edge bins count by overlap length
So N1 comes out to 0.68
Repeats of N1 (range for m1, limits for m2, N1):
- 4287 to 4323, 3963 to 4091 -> 0.76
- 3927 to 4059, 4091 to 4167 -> 0.16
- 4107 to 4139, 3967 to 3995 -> 1.32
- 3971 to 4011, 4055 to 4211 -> 0.53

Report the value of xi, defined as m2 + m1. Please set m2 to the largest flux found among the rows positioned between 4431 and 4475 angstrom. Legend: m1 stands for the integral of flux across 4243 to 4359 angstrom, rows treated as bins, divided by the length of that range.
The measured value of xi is 515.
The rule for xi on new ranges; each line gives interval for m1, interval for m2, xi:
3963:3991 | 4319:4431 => 442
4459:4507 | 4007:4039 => 517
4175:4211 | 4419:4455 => 521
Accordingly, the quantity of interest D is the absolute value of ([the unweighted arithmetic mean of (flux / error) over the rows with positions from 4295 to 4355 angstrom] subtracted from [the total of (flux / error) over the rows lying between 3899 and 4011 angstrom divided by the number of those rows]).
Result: 5.9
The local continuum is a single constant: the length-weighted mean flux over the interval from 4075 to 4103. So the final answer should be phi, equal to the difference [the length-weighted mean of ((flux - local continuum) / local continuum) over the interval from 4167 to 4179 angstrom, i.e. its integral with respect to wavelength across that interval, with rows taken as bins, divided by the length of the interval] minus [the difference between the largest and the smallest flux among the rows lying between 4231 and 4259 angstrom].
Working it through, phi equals -35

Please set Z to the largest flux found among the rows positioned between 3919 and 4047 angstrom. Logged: 245.1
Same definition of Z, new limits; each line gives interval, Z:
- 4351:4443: 279.9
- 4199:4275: 265.7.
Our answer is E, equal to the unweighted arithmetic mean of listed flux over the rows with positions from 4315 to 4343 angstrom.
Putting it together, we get 236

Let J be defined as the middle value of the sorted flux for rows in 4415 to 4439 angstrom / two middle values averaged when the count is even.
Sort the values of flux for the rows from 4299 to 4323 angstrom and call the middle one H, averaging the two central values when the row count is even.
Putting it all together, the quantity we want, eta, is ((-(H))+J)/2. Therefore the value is 41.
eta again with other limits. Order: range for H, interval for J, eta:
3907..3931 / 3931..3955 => -14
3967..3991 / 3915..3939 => -31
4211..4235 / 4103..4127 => 2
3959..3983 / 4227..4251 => 42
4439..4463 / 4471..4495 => 6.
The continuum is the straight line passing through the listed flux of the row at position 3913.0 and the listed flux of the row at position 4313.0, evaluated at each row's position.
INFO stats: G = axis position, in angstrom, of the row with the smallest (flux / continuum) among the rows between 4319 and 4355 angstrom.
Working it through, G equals 4341.0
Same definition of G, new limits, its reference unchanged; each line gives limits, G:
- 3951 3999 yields 3969.0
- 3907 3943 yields 3933.0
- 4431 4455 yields 4453.0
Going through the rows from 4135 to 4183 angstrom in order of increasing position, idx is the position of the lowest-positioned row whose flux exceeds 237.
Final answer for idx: 4137.0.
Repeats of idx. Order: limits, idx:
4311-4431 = 4317.0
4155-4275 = 4157.0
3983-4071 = 4001.0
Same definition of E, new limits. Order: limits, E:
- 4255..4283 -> 242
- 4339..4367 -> 240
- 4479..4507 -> 277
